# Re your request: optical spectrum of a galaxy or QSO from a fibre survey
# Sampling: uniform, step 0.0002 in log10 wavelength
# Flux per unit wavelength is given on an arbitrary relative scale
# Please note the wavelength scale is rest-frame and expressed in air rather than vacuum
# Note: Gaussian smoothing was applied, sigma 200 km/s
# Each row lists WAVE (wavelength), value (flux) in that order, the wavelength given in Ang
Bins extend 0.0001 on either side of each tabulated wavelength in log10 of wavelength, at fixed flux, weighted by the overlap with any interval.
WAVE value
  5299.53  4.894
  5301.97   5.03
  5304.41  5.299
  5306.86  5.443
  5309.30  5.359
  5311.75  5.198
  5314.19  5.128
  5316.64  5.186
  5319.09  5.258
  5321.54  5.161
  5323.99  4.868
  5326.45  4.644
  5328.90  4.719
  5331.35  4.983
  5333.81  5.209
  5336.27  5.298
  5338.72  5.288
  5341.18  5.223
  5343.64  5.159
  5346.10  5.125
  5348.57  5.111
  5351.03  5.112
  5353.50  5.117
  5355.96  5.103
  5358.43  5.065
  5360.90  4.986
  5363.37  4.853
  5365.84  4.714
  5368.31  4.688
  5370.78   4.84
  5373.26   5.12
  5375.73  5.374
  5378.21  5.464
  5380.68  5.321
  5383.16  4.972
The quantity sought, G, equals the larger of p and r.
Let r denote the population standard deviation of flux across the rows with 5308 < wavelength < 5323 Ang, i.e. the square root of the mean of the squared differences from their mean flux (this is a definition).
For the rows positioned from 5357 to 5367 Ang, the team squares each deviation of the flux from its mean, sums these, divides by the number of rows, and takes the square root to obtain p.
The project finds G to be 0.134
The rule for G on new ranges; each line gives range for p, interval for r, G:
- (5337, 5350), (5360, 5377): 0.225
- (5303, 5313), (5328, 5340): 0.221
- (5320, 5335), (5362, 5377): 0.242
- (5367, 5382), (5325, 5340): 0.285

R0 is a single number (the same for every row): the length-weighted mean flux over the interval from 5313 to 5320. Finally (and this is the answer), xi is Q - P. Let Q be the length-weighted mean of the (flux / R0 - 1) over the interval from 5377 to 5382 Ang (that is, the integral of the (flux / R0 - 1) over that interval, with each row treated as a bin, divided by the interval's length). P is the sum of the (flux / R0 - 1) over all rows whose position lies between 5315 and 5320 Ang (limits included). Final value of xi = 0.02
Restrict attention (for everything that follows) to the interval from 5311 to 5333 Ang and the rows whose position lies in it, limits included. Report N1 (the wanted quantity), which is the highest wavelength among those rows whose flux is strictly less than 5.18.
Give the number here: 5331.35 Ang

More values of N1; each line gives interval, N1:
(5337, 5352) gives 5351.03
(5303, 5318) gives 5314.19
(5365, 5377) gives 5373.26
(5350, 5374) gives 5373.26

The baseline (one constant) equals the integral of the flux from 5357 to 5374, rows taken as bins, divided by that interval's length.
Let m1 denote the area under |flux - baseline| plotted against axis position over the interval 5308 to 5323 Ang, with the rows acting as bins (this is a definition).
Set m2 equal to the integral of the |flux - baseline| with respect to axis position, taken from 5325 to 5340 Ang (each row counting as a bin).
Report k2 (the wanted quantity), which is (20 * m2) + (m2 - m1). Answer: 80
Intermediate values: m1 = 4.8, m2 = 4.0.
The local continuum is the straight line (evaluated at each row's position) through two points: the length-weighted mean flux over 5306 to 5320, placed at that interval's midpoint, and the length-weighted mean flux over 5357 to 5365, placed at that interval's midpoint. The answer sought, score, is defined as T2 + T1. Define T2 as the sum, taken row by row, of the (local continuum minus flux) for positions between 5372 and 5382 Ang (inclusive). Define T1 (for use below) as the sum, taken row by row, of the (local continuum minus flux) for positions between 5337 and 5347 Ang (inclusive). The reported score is -2.4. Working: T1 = -0.50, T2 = -1.9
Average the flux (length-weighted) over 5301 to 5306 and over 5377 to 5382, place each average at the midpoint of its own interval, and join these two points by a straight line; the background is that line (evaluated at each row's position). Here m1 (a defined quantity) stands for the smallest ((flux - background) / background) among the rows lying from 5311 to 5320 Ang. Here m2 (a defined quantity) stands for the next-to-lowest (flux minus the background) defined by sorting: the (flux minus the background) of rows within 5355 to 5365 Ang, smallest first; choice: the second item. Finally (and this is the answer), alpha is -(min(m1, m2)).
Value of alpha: 0.4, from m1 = -0.017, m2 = -0.36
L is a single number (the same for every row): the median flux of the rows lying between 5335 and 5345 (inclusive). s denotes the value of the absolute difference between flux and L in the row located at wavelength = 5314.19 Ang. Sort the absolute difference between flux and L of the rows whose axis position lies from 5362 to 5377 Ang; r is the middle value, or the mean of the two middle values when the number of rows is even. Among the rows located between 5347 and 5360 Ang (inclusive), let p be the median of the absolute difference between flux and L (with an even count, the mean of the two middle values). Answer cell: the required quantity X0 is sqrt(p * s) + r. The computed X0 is 0.54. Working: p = 0.14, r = 0.41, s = 0.13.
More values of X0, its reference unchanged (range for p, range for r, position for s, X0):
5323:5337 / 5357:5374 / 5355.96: 0.63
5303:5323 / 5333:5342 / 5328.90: 0.25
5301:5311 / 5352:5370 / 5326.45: 0.57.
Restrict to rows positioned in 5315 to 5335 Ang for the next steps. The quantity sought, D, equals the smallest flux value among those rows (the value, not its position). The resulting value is 4.644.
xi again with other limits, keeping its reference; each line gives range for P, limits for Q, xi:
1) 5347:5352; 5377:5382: 0.07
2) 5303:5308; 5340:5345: -0.07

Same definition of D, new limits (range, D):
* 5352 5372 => 4.688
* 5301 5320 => 5.03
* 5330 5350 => 4.983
